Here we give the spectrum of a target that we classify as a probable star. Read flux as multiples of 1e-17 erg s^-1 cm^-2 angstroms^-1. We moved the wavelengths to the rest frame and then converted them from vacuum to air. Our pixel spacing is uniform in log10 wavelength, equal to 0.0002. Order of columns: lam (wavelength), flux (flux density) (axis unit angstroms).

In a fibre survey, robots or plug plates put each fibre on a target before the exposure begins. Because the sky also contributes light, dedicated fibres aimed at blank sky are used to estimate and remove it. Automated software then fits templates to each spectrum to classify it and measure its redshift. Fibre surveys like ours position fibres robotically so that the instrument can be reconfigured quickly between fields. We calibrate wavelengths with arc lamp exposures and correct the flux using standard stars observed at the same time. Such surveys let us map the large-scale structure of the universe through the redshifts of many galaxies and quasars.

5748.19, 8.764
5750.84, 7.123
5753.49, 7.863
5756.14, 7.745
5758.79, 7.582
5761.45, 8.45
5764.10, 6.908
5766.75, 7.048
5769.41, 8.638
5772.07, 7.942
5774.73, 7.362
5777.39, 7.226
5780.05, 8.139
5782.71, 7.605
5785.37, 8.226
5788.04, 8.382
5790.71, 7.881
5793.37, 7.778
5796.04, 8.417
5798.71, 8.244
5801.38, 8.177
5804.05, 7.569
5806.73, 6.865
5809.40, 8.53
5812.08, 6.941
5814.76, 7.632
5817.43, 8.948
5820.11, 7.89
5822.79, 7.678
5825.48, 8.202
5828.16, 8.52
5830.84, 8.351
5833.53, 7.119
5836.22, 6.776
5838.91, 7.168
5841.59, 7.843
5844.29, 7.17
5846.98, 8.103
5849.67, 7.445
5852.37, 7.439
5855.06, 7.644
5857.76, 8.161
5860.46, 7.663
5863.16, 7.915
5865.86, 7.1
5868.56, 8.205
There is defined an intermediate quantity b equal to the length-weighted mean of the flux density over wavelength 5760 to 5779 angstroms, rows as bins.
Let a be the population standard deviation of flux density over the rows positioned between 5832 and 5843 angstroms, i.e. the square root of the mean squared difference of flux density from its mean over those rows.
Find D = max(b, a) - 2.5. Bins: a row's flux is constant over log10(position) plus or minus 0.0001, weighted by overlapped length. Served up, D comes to 5.16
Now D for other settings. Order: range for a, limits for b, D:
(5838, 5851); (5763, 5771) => 5.06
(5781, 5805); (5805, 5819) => 5.28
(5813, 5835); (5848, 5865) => 5.20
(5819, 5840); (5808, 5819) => 5.51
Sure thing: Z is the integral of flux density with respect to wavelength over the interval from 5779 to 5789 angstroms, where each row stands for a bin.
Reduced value 81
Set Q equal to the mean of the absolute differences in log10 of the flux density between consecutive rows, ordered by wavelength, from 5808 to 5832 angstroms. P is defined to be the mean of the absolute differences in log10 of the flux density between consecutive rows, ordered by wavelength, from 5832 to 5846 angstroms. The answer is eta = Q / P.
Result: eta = 1.3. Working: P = 0.031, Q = 0.040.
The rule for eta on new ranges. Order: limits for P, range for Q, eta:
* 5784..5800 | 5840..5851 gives 2.6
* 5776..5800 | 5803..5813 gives 3.0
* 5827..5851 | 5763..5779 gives 1.0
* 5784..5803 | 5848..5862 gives 1.2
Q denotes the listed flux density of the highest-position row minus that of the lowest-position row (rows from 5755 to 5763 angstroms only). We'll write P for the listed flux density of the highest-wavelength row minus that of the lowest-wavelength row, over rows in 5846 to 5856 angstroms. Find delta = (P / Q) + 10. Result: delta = 9.35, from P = -0.46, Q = 0.7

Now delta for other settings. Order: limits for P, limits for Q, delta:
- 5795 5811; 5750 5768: 8.49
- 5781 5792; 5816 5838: 9.87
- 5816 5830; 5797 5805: 10.63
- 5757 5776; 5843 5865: 9.70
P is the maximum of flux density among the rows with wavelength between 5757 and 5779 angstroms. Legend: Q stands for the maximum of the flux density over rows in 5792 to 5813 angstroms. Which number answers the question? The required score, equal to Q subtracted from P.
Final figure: 0.11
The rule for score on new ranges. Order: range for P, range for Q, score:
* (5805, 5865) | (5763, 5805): 0.31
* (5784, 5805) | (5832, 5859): 0.26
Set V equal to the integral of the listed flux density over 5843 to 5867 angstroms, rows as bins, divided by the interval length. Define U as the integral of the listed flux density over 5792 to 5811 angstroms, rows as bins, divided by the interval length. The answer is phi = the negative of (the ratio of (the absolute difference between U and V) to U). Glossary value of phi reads -0.0372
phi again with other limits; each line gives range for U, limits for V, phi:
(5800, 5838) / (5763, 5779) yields -0.0324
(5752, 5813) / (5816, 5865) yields -0.0047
